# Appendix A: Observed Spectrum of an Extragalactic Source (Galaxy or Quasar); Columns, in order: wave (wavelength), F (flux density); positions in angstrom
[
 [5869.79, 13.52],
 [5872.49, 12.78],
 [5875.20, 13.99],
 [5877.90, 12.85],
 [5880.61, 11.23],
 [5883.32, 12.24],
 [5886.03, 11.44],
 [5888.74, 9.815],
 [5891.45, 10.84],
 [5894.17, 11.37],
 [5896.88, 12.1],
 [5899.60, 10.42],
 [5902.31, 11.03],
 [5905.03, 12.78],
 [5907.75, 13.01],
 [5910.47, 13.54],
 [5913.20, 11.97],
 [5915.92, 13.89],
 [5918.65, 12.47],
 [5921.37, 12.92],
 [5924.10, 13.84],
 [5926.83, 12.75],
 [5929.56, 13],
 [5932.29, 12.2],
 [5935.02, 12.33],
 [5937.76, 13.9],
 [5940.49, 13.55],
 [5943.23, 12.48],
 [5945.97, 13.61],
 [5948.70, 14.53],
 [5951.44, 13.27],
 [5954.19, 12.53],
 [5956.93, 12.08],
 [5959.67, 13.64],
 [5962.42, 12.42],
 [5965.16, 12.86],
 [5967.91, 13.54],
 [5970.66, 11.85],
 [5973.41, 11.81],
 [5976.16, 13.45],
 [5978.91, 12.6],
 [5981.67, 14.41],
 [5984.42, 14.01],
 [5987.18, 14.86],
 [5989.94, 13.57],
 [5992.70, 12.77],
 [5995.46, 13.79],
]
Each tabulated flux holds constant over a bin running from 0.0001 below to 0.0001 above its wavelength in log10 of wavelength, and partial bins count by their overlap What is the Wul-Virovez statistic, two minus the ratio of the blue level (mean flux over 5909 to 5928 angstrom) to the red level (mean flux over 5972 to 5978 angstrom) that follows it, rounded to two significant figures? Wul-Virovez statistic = 0.97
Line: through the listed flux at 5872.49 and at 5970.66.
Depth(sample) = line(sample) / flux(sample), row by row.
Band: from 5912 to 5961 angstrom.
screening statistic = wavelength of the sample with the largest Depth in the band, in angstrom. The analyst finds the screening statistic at 5913.20 angstrom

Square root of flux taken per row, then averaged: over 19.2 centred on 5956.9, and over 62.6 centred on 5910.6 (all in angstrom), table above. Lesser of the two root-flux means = 3.50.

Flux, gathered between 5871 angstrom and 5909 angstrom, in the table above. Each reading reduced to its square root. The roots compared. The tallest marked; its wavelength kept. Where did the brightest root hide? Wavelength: 5875.20 angstrom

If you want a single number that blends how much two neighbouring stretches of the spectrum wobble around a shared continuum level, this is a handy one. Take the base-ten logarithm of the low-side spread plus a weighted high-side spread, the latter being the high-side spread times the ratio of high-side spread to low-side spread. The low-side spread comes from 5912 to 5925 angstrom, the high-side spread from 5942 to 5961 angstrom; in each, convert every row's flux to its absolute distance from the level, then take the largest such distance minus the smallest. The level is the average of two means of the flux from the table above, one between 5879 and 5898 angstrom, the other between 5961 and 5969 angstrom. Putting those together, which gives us 0.71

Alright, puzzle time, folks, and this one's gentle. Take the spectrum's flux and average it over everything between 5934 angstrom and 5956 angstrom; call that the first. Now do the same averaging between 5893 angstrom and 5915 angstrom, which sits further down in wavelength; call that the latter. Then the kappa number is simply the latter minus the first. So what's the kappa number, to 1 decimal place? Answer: -1.2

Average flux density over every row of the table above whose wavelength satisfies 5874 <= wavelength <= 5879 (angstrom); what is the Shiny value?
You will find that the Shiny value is 13.4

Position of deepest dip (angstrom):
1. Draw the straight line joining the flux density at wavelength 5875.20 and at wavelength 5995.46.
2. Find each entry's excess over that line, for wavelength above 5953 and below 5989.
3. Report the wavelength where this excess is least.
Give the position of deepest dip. 5973.41 angstrom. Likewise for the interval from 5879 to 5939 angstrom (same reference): 5888.74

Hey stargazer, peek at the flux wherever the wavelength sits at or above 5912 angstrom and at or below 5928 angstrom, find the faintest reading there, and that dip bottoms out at 11.97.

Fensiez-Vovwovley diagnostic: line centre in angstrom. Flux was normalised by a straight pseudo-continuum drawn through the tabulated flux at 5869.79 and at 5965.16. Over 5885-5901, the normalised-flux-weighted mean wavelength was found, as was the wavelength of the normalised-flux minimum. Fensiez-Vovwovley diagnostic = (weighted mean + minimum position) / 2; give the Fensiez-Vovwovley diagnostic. 5890.8 angstrom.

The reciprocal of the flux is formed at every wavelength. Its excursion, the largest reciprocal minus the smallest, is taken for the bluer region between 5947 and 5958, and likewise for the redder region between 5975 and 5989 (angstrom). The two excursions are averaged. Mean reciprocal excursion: 0.0130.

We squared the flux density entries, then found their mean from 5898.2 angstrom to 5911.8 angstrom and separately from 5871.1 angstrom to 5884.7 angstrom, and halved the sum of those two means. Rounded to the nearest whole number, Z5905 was 155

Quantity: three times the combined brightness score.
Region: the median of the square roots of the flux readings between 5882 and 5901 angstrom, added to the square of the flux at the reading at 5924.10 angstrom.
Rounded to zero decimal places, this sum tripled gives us 585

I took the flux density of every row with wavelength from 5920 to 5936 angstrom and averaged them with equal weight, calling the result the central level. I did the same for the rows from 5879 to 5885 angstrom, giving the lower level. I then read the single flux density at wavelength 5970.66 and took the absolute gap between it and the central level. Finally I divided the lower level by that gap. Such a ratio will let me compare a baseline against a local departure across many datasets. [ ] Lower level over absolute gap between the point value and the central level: 12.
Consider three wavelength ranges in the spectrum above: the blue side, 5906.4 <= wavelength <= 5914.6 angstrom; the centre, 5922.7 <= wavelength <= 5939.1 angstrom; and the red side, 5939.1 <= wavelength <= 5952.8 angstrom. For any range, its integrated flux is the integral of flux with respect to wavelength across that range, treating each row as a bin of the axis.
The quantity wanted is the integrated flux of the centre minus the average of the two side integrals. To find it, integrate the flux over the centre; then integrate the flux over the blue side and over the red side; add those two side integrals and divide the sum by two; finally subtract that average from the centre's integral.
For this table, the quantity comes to 68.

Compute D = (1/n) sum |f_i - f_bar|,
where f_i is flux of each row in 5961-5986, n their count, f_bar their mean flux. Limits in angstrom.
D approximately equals 0.76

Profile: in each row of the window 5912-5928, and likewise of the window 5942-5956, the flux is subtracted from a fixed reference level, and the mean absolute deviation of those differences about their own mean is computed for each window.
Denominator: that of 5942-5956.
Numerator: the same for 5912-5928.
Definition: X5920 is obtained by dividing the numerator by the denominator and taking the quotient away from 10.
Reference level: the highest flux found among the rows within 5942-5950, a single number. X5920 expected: 9.05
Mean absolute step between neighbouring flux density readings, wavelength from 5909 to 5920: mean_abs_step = 1.6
